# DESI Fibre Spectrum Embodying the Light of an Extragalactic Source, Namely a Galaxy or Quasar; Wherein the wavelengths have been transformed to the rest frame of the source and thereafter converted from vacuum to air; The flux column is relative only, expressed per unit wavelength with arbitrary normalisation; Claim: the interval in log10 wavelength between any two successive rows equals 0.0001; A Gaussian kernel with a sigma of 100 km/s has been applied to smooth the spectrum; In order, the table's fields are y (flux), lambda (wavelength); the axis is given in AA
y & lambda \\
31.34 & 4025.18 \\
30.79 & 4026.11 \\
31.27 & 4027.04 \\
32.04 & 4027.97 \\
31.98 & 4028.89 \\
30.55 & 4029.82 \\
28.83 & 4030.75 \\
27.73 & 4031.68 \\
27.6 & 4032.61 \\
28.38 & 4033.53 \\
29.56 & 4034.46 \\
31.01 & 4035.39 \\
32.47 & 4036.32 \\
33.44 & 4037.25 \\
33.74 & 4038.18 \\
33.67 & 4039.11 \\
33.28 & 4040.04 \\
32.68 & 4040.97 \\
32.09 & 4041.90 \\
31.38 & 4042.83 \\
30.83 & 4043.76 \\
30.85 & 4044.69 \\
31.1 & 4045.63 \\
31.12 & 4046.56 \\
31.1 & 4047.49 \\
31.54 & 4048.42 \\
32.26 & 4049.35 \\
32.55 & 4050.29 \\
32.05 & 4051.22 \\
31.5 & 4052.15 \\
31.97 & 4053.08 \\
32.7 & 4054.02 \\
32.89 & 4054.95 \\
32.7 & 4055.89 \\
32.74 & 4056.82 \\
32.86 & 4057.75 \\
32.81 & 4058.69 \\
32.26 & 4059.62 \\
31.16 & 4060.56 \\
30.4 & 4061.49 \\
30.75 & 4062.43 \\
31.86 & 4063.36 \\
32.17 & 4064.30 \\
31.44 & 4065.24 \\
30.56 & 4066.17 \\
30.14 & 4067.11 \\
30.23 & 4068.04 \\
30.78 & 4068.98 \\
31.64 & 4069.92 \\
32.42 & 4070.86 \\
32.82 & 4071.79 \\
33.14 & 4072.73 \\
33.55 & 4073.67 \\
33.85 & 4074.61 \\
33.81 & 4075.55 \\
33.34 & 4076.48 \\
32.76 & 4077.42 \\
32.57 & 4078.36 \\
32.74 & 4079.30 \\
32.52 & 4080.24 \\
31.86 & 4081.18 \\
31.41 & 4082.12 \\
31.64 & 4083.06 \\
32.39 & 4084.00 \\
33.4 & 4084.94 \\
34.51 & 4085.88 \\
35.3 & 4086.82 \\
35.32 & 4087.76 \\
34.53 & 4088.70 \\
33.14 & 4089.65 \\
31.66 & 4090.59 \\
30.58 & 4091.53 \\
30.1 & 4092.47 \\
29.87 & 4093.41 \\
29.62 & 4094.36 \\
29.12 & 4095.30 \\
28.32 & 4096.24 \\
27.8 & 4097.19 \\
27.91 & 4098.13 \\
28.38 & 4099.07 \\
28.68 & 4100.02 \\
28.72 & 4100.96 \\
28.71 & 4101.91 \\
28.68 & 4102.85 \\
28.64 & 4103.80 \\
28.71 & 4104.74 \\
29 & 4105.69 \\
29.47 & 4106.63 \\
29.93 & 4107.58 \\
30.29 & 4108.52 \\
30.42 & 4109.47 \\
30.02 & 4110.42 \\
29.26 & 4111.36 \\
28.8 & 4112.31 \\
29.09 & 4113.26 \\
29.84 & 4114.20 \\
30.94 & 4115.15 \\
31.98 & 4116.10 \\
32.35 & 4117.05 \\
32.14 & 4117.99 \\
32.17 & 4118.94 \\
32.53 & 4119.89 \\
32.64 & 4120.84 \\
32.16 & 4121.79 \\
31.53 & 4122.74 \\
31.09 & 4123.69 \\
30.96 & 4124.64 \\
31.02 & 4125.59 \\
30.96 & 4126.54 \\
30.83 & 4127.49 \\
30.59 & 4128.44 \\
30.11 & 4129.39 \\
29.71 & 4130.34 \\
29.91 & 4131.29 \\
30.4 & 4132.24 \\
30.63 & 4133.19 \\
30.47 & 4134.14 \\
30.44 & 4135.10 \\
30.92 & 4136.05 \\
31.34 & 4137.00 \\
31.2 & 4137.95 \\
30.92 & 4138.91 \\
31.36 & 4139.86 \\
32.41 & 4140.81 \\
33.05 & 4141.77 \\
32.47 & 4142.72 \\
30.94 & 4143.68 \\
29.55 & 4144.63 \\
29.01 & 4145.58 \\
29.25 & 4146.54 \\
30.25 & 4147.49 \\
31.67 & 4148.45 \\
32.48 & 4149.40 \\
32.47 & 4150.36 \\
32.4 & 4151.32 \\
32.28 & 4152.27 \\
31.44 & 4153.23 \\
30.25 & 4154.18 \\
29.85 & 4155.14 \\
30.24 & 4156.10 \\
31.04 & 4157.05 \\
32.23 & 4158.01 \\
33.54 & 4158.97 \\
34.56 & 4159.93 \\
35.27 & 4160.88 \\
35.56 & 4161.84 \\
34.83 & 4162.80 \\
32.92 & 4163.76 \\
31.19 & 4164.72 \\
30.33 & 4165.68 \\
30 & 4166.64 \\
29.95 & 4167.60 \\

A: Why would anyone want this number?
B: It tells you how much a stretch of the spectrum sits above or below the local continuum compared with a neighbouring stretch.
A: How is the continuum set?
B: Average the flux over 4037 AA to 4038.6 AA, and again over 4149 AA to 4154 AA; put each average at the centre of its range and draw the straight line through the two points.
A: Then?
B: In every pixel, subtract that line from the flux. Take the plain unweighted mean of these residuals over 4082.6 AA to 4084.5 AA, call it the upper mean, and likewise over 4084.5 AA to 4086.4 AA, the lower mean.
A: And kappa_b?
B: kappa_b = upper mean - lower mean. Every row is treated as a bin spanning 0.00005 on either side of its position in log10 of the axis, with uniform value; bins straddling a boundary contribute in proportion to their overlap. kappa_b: -2.0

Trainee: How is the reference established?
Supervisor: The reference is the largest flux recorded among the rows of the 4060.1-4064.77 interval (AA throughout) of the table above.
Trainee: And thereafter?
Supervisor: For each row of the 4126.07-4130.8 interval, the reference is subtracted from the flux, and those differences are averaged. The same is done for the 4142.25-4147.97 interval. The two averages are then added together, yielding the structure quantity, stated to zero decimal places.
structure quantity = -4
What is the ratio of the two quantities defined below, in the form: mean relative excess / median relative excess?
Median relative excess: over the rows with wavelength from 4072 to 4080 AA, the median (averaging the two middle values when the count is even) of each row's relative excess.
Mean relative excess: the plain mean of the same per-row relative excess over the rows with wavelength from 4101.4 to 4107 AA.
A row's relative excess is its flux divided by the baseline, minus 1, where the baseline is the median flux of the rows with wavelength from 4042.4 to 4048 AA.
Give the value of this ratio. -1.0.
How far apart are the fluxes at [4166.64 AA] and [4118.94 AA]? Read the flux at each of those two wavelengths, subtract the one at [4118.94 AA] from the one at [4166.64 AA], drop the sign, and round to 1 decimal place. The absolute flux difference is 2.2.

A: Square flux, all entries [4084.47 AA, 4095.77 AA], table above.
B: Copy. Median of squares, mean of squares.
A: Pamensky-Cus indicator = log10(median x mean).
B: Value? 6.04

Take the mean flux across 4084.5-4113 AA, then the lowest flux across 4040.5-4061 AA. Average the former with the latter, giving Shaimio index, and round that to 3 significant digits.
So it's 30.6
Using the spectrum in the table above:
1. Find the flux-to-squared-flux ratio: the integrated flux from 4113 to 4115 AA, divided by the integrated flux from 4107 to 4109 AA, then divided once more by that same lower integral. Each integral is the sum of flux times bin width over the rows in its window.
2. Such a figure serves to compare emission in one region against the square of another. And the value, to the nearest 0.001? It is 0.017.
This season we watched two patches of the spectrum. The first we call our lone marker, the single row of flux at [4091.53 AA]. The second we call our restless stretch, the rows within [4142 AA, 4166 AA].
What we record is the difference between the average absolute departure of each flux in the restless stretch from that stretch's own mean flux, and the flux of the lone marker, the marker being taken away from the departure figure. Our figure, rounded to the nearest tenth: -29.1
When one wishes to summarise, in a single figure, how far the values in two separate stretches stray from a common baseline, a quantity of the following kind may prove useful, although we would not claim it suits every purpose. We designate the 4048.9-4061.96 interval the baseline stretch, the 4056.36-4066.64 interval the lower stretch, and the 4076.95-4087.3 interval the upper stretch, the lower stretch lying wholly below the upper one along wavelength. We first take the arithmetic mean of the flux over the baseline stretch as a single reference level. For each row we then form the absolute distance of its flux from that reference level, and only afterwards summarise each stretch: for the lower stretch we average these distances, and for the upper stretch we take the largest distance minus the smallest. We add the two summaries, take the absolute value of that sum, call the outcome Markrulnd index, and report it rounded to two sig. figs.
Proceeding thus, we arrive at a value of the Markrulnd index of 3.7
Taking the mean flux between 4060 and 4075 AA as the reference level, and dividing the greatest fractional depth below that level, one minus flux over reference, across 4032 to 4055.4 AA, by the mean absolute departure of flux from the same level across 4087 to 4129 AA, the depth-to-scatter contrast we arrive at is 0.07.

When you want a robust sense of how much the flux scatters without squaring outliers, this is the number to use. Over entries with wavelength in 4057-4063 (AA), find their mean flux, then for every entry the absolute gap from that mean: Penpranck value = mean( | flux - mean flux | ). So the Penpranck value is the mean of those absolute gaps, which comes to 0.9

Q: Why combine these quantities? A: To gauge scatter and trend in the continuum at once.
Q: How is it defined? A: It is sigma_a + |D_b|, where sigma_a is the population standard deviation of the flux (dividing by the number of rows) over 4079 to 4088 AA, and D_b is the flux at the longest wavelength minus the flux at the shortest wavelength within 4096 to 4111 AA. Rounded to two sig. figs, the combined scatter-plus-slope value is 3.1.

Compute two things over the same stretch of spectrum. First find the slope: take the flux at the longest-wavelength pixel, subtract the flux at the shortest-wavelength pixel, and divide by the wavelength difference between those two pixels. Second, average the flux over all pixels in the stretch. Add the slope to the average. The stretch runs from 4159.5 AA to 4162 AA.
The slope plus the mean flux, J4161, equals 35.7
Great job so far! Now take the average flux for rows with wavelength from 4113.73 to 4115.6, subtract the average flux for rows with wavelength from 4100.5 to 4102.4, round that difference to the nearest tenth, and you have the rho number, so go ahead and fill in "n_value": 1.7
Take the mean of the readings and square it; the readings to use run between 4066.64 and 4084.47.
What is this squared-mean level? 1043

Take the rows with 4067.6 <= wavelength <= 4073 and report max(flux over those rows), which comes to 33.14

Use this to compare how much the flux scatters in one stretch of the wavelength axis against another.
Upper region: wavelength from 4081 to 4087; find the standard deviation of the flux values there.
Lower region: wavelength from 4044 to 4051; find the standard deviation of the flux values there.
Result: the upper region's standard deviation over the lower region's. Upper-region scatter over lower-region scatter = 2.3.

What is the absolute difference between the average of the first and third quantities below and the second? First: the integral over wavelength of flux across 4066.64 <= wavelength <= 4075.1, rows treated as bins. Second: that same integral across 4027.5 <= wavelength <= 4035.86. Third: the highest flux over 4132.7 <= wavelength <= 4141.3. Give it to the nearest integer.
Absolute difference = 97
